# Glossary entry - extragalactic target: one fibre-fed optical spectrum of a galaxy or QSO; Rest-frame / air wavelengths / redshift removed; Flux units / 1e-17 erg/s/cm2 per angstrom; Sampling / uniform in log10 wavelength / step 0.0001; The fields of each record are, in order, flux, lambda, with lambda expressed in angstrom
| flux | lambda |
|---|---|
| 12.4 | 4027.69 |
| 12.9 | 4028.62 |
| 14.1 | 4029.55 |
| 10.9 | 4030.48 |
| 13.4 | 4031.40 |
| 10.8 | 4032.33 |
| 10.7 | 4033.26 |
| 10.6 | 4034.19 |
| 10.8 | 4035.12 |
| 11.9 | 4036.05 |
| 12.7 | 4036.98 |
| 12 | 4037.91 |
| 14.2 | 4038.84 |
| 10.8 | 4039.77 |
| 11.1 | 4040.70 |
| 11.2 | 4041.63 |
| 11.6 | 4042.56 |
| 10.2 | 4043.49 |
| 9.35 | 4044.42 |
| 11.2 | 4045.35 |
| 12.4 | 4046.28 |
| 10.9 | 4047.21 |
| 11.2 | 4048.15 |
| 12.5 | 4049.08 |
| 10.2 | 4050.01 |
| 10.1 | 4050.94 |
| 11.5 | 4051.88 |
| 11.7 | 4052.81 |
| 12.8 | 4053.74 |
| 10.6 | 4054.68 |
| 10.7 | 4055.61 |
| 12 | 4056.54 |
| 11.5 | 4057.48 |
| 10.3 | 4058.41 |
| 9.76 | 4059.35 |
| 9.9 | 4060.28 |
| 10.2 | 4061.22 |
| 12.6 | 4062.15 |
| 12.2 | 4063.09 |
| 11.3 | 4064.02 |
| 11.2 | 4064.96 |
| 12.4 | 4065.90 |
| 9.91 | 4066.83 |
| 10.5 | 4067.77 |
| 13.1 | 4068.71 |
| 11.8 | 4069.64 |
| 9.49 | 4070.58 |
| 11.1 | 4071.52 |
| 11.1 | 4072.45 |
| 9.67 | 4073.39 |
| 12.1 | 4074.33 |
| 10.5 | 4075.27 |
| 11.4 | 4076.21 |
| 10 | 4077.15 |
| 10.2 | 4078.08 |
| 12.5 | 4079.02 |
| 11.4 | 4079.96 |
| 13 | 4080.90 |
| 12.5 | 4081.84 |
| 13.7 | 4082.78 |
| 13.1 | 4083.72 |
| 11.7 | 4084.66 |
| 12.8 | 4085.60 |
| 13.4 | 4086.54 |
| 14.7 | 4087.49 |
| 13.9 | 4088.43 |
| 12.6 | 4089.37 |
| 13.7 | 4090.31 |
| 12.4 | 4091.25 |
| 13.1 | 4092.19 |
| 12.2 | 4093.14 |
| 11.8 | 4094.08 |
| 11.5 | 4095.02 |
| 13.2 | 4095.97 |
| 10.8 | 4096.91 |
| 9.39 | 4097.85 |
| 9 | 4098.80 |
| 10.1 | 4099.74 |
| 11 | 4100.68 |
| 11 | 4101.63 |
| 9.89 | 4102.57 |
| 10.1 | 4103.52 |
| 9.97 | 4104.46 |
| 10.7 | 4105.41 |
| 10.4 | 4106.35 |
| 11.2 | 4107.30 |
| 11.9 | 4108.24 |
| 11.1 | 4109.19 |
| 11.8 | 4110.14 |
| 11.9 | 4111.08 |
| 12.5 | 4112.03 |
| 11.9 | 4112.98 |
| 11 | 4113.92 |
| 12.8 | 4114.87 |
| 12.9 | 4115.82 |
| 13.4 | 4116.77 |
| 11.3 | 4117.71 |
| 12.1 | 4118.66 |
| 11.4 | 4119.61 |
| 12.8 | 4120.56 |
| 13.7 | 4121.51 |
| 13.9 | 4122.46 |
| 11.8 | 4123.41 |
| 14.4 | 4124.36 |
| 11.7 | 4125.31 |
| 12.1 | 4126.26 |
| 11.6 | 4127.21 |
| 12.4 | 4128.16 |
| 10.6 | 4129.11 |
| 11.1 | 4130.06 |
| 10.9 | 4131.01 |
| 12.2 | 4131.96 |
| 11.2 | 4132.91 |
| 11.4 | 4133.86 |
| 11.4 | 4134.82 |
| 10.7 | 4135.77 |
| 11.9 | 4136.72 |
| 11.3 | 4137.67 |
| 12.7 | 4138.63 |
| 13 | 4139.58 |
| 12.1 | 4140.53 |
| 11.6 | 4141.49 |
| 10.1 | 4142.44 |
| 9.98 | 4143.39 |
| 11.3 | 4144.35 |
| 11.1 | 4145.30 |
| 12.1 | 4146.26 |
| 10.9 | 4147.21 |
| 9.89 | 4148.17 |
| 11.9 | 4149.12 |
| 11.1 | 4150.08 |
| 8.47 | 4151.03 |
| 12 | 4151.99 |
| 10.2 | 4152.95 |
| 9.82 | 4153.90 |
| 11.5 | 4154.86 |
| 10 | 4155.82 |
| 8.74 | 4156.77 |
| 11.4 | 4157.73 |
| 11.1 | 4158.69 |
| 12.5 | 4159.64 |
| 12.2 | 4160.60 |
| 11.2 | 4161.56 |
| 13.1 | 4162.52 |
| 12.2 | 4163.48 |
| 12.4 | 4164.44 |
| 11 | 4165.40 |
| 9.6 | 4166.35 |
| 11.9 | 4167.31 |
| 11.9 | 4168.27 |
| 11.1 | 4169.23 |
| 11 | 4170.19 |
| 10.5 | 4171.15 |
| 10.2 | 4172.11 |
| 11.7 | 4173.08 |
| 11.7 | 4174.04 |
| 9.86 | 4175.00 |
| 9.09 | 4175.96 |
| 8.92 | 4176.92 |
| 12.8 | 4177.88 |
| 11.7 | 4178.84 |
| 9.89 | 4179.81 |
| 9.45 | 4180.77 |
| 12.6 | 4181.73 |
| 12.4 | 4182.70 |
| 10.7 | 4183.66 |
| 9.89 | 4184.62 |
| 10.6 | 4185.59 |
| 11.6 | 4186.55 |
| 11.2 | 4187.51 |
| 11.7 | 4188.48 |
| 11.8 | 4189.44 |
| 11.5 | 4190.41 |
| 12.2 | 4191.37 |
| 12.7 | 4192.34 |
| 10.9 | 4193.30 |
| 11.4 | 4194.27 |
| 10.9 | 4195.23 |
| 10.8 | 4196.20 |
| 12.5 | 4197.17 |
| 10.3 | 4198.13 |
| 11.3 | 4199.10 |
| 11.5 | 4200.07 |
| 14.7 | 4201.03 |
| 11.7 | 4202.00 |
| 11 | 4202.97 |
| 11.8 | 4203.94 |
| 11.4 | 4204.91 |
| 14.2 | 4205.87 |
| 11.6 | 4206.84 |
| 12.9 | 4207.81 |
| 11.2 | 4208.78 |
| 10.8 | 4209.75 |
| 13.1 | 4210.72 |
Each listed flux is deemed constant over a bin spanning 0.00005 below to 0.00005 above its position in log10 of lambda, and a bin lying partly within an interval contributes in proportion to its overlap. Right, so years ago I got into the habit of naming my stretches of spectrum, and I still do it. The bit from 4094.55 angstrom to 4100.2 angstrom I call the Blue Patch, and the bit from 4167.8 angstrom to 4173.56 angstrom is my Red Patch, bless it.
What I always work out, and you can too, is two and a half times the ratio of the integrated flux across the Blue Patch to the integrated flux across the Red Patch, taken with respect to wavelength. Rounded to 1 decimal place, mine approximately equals 2.4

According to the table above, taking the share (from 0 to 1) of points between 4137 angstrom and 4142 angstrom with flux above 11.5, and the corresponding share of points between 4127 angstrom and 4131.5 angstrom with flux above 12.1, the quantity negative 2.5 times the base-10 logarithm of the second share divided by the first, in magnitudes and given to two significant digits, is 1.5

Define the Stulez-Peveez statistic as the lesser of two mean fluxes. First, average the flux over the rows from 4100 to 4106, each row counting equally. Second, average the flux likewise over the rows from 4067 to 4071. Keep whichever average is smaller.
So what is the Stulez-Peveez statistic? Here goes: 10.4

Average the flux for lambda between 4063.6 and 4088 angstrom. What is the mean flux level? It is 11.7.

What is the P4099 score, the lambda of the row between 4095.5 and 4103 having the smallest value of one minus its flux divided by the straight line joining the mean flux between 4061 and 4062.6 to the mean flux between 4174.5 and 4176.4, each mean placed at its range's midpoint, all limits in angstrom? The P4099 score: 4095.97 angstrom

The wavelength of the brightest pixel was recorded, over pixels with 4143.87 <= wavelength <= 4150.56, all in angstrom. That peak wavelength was 4146.26 angstrom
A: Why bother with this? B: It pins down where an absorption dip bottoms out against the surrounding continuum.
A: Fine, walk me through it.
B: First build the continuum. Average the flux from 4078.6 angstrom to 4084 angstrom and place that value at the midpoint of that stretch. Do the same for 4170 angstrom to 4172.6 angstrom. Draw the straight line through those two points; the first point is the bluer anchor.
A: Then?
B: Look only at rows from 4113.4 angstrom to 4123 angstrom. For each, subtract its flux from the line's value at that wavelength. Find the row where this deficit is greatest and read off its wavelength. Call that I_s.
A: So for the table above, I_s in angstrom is 4113.92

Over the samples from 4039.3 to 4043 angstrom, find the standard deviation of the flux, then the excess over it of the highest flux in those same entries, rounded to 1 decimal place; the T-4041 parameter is 11.3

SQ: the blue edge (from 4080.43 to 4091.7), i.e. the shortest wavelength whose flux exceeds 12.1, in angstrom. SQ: 4080.90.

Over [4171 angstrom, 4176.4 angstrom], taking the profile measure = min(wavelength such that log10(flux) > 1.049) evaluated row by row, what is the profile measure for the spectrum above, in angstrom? 4173.08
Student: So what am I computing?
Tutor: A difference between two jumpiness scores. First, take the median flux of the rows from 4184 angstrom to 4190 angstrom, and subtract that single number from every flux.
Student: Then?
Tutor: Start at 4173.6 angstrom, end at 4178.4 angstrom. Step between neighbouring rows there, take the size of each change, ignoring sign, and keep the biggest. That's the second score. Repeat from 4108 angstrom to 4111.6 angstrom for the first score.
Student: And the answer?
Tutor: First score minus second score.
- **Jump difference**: -3.1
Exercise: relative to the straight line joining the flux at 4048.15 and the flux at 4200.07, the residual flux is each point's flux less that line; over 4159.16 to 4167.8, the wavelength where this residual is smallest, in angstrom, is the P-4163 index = 4166.35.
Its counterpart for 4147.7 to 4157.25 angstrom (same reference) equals 4151.03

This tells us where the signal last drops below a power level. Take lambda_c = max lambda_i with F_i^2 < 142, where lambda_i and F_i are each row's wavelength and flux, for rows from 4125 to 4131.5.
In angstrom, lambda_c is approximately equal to 4131.01 angstrom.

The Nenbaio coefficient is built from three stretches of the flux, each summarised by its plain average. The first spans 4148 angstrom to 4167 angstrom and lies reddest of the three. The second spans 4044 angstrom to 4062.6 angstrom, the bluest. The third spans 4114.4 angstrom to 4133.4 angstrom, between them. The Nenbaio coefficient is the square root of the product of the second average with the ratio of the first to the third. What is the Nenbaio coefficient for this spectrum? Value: 3.16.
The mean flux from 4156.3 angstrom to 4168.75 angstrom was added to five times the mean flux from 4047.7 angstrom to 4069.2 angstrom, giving 67.6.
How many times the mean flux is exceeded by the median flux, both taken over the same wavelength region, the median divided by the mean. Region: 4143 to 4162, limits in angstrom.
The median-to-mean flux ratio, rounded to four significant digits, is 1.021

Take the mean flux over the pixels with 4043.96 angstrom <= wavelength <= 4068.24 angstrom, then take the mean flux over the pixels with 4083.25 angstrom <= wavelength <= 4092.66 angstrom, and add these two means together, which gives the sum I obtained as 24.3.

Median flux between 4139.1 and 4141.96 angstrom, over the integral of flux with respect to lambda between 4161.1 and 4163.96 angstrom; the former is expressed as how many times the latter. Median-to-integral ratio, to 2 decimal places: 0.35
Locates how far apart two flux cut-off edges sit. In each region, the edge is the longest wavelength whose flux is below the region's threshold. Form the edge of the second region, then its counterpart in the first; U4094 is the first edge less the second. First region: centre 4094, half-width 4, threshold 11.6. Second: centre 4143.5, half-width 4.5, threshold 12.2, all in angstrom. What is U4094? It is -49.4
